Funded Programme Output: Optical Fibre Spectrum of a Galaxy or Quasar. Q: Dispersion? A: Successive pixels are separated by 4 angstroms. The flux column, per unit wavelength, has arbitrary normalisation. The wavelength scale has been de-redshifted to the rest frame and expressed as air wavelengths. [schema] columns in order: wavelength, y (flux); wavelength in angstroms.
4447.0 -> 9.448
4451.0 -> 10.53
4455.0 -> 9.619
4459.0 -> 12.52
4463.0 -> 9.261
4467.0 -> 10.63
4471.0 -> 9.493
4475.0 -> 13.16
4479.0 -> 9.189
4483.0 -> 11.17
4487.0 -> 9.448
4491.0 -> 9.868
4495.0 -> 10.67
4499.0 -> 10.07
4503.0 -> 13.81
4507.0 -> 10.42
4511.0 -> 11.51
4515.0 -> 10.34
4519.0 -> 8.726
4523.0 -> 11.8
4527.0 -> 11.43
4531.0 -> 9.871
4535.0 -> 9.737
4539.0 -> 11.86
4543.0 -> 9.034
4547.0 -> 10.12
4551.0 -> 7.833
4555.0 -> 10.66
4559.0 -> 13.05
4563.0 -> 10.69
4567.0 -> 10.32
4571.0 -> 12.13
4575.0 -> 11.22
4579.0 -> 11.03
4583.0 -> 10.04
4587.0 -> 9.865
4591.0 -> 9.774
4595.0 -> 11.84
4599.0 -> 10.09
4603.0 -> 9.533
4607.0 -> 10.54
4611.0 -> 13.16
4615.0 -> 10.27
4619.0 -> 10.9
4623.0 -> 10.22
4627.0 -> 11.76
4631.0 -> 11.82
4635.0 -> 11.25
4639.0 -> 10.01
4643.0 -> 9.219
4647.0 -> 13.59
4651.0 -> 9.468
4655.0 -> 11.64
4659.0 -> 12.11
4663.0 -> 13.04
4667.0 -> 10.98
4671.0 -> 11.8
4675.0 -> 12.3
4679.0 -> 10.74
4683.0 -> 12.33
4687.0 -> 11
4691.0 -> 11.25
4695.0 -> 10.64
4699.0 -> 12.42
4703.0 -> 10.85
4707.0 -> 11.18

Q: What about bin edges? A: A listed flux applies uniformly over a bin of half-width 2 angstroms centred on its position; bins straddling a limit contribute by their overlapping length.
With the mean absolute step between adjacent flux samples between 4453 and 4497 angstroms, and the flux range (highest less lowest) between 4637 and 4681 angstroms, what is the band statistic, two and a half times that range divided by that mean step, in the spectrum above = 5.1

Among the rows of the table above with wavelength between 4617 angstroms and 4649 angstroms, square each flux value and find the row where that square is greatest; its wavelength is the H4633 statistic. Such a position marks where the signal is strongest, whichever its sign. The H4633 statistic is 4647.0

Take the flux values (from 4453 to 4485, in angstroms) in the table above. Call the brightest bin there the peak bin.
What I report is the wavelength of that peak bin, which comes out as 4475.0 angstroms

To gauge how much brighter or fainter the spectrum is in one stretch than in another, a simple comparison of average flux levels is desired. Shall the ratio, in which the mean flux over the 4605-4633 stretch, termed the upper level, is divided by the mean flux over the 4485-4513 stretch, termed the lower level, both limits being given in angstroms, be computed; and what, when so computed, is 1.04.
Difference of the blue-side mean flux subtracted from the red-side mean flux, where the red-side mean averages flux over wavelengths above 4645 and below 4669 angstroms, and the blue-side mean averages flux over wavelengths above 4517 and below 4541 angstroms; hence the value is 1.2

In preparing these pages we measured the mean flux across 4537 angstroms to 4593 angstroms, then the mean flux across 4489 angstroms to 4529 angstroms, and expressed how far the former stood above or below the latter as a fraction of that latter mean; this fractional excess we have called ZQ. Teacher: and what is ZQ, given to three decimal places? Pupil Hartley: -0.029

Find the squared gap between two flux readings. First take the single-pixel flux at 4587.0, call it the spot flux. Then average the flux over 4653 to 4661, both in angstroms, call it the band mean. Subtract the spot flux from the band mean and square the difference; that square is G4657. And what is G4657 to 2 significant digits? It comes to 4.0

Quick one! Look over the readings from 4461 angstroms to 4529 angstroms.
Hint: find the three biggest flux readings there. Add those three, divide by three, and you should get 12.9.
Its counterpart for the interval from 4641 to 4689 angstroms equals 13.0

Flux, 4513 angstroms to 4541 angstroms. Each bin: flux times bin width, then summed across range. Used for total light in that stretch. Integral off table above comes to 295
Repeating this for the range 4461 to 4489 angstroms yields 289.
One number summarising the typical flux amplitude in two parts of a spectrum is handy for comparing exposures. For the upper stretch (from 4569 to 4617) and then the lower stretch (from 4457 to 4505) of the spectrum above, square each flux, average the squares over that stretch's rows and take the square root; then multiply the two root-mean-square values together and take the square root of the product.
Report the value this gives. 10.9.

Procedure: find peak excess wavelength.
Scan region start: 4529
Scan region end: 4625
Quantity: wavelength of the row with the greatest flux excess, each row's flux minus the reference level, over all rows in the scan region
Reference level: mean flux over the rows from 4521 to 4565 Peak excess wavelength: 4611.0 angstroms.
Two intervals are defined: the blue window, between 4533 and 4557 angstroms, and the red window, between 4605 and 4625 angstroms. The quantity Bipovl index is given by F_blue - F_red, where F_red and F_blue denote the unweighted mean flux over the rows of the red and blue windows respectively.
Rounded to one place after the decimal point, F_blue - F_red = -1.1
